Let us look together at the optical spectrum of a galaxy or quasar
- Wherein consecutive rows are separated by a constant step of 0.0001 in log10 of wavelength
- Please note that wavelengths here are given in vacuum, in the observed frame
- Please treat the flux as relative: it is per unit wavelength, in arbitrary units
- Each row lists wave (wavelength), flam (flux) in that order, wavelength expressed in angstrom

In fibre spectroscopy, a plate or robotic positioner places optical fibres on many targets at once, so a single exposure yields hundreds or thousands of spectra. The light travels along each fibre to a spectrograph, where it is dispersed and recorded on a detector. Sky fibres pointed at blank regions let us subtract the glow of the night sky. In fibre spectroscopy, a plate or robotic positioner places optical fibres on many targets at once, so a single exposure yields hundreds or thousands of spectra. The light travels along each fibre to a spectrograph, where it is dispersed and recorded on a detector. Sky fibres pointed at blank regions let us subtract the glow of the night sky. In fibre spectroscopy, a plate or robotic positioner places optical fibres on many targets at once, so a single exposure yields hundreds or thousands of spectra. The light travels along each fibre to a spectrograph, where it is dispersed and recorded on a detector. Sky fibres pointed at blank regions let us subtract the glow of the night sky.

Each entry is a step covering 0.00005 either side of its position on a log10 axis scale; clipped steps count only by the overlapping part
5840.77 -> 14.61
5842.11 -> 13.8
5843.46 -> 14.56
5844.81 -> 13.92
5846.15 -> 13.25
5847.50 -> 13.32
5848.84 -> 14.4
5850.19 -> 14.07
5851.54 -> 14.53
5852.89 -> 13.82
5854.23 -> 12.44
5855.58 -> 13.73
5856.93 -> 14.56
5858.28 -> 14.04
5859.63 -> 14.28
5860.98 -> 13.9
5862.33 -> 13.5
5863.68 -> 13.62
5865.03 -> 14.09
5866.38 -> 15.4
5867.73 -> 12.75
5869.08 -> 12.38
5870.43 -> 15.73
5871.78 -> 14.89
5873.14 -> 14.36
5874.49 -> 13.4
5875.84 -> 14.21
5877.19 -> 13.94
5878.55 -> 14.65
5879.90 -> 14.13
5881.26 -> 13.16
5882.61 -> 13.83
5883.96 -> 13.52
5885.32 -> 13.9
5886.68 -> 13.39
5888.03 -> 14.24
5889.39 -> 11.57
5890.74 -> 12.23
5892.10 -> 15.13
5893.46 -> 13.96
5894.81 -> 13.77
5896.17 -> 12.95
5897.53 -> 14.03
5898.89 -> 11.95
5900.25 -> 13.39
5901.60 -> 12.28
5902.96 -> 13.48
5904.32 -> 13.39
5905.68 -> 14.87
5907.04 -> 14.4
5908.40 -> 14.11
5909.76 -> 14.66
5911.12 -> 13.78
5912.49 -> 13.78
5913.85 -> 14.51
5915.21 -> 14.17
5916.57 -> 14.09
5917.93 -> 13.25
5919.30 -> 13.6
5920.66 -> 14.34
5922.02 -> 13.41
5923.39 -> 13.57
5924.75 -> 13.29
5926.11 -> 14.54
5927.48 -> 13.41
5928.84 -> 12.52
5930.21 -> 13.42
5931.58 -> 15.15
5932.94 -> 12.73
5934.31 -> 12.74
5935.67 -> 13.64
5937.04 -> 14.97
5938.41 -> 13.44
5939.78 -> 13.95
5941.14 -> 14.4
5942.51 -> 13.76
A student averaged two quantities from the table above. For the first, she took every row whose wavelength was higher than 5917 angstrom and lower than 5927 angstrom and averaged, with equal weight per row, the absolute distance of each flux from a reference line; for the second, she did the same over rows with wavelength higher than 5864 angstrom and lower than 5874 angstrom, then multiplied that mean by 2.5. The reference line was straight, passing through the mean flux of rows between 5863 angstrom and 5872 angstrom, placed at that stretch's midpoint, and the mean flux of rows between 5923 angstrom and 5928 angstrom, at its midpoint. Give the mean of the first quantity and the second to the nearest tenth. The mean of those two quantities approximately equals 1.5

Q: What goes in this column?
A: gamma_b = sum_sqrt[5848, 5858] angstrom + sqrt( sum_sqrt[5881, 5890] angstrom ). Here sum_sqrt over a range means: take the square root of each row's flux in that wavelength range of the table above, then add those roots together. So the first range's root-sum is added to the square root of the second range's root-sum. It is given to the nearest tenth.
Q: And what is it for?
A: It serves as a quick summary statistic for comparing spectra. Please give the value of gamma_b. 31.2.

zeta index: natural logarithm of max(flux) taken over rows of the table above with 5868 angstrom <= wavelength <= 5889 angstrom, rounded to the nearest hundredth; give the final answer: 2.76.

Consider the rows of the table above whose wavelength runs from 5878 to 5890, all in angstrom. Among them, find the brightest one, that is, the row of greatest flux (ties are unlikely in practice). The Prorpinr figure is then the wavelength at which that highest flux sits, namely 5878.55 angstrom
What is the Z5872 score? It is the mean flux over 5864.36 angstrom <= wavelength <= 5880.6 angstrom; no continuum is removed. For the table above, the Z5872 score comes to 14.2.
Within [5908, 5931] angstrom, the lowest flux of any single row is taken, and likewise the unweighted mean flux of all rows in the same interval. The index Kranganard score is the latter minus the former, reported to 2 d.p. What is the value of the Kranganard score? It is 1.27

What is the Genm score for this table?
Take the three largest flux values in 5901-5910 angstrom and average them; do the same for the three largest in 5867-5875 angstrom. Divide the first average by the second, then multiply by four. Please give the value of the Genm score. 3.91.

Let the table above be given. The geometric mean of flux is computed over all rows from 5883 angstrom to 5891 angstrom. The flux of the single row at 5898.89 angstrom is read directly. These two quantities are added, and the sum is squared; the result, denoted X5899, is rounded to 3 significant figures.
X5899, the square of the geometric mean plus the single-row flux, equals 628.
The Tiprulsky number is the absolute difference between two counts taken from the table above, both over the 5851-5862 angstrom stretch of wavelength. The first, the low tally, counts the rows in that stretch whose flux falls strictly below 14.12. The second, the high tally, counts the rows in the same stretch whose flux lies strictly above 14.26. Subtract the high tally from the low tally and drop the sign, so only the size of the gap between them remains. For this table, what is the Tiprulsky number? 2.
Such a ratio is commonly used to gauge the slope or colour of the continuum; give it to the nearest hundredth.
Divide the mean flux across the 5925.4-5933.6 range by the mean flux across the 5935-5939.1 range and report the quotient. 0.97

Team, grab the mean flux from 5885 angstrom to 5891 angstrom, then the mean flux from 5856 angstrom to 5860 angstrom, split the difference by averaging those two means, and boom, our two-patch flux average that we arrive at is 13.7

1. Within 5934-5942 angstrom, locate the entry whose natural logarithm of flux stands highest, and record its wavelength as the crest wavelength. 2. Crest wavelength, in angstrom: 5937.04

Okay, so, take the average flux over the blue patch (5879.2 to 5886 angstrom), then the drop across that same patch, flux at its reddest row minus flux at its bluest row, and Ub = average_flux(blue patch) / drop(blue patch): -60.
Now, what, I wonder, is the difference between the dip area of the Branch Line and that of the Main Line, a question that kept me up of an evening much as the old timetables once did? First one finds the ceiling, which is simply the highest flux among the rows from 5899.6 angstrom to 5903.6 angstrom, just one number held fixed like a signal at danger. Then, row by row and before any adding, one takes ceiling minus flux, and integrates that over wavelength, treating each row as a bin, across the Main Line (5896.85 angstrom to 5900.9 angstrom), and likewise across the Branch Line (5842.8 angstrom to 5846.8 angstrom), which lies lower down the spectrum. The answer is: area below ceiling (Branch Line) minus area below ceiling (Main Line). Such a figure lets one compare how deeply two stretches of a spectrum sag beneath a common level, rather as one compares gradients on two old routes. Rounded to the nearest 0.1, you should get -3.2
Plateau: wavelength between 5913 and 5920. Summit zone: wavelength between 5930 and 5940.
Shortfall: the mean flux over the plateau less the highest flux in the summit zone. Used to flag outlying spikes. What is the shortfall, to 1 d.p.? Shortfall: -1.2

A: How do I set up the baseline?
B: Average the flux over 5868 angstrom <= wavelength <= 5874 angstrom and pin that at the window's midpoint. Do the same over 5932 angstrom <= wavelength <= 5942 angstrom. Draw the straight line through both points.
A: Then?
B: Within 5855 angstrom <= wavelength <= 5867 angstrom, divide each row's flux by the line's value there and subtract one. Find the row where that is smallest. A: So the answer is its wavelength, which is 5862.33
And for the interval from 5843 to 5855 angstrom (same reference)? 5854.23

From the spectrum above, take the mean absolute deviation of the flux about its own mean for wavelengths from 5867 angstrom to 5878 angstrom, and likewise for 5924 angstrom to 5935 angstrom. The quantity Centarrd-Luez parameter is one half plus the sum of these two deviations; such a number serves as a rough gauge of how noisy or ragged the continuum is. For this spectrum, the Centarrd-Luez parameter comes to 2.0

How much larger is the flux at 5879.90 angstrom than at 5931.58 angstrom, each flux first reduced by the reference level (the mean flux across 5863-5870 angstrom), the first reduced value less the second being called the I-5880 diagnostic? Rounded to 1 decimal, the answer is -1.0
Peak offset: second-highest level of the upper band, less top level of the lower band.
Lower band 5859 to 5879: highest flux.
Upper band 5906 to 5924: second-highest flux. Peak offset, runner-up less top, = -1.22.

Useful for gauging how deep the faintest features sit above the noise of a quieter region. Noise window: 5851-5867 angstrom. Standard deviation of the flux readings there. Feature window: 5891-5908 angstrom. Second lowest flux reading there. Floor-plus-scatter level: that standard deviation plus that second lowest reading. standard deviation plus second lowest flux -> 13.0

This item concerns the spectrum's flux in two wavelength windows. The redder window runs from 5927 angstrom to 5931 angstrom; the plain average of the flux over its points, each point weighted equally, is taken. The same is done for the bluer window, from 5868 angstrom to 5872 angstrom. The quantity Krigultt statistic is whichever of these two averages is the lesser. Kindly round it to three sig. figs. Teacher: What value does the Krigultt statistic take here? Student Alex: 13.1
